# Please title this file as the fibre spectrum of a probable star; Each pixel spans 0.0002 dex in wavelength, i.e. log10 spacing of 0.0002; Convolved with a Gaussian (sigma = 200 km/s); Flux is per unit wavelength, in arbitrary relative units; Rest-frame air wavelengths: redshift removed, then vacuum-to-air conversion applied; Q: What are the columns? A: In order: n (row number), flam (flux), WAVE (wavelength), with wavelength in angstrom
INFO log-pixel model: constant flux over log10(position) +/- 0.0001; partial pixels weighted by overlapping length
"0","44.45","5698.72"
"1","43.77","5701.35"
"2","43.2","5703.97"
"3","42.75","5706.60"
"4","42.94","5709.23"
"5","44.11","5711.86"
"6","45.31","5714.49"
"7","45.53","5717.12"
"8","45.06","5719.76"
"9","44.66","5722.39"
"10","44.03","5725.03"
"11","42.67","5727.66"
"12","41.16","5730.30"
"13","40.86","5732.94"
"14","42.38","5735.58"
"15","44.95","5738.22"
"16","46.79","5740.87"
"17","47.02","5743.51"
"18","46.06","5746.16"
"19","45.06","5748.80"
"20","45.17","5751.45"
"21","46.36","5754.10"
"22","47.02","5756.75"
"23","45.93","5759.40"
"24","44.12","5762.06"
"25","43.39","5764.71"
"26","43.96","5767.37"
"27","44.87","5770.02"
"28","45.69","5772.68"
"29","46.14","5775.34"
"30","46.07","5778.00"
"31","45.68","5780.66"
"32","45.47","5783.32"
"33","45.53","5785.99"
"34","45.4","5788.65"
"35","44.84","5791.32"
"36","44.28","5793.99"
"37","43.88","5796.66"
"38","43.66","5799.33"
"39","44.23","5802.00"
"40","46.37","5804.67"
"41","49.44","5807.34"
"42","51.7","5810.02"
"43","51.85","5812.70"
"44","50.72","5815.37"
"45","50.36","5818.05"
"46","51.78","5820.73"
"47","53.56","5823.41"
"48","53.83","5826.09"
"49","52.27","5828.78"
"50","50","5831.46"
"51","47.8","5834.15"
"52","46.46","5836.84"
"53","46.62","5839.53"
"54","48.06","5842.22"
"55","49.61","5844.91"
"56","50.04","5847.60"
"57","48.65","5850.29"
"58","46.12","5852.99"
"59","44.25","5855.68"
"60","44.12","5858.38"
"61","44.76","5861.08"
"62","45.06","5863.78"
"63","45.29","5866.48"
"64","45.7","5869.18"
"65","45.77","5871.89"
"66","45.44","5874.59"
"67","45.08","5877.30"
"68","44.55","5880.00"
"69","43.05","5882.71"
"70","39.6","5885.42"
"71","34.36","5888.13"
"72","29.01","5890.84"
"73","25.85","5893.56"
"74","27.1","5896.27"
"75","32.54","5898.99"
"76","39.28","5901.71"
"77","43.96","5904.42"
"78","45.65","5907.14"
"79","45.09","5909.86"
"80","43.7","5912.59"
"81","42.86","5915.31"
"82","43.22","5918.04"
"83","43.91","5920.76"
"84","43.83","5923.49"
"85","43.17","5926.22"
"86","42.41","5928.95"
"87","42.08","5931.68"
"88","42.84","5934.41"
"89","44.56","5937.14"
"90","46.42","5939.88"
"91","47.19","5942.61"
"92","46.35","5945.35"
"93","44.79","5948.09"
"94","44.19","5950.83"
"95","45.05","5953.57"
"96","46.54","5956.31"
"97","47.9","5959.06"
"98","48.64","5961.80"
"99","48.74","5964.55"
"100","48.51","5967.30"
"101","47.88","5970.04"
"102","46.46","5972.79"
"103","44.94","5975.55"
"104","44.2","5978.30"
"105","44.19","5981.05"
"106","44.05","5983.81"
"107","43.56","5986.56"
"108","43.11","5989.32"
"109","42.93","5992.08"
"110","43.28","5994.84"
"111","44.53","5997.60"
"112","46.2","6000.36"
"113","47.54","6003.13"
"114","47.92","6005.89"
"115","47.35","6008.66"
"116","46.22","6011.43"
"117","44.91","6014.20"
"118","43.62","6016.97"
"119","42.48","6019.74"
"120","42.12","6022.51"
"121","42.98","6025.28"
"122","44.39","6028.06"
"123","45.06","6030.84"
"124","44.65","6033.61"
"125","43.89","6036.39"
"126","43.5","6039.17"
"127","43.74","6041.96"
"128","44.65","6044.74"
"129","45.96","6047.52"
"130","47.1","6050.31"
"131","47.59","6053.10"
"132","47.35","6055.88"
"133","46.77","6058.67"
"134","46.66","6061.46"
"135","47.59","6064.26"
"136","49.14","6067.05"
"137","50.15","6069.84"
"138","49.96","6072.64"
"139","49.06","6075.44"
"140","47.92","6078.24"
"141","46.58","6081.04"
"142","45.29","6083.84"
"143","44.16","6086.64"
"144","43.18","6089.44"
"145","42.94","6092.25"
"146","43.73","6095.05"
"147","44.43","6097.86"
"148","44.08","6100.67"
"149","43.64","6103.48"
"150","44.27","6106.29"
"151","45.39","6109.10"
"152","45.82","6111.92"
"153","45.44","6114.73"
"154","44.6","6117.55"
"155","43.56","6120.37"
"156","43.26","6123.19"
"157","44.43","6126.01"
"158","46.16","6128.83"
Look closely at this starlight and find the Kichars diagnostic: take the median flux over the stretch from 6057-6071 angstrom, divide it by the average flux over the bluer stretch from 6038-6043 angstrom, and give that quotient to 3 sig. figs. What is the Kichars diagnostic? 1.09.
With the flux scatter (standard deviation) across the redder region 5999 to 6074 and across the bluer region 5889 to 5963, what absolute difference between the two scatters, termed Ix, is 3.9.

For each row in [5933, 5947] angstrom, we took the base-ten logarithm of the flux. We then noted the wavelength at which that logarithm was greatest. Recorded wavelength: 5942.61 angstrom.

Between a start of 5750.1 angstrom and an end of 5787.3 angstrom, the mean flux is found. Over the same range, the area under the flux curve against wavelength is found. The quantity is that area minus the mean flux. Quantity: 1643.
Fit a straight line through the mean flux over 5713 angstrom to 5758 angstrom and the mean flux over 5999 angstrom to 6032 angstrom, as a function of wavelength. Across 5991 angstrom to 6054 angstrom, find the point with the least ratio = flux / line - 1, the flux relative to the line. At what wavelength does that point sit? 6022.51 angstrom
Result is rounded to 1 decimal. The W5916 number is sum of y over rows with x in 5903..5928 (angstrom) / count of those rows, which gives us 43.9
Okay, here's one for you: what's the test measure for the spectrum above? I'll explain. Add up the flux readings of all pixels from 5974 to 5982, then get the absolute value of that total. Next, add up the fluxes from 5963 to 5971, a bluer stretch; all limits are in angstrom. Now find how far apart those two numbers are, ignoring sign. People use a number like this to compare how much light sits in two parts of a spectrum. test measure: 12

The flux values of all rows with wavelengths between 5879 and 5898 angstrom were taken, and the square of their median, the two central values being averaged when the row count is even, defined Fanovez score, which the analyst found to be 1181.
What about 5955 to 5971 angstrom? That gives 2324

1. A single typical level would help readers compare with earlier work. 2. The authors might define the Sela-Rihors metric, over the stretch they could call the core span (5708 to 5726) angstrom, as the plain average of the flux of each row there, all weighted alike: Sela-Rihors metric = 44.5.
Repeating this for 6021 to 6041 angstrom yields 43.8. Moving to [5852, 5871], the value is 45.0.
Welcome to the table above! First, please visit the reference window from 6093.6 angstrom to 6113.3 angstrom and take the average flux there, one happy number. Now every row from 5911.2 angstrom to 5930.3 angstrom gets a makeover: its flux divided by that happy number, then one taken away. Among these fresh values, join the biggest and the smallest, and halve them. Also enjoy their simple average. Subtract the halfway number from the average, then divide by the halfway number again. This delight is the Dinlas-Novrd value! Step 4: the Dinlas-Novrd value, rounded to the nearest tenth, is -0.1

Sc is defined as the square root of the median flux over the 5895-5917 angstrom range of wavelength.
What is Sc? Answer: 6.58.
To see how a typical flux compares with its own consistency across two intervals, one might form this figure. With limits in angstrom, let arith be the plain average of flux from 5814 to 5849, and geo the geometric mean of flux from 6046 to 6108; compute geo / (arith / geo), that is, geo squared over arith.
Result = 42.6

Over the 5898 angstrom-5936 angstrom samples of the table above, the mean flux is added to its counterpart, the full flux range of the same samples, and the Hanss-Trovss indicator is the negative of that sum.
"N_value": -56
